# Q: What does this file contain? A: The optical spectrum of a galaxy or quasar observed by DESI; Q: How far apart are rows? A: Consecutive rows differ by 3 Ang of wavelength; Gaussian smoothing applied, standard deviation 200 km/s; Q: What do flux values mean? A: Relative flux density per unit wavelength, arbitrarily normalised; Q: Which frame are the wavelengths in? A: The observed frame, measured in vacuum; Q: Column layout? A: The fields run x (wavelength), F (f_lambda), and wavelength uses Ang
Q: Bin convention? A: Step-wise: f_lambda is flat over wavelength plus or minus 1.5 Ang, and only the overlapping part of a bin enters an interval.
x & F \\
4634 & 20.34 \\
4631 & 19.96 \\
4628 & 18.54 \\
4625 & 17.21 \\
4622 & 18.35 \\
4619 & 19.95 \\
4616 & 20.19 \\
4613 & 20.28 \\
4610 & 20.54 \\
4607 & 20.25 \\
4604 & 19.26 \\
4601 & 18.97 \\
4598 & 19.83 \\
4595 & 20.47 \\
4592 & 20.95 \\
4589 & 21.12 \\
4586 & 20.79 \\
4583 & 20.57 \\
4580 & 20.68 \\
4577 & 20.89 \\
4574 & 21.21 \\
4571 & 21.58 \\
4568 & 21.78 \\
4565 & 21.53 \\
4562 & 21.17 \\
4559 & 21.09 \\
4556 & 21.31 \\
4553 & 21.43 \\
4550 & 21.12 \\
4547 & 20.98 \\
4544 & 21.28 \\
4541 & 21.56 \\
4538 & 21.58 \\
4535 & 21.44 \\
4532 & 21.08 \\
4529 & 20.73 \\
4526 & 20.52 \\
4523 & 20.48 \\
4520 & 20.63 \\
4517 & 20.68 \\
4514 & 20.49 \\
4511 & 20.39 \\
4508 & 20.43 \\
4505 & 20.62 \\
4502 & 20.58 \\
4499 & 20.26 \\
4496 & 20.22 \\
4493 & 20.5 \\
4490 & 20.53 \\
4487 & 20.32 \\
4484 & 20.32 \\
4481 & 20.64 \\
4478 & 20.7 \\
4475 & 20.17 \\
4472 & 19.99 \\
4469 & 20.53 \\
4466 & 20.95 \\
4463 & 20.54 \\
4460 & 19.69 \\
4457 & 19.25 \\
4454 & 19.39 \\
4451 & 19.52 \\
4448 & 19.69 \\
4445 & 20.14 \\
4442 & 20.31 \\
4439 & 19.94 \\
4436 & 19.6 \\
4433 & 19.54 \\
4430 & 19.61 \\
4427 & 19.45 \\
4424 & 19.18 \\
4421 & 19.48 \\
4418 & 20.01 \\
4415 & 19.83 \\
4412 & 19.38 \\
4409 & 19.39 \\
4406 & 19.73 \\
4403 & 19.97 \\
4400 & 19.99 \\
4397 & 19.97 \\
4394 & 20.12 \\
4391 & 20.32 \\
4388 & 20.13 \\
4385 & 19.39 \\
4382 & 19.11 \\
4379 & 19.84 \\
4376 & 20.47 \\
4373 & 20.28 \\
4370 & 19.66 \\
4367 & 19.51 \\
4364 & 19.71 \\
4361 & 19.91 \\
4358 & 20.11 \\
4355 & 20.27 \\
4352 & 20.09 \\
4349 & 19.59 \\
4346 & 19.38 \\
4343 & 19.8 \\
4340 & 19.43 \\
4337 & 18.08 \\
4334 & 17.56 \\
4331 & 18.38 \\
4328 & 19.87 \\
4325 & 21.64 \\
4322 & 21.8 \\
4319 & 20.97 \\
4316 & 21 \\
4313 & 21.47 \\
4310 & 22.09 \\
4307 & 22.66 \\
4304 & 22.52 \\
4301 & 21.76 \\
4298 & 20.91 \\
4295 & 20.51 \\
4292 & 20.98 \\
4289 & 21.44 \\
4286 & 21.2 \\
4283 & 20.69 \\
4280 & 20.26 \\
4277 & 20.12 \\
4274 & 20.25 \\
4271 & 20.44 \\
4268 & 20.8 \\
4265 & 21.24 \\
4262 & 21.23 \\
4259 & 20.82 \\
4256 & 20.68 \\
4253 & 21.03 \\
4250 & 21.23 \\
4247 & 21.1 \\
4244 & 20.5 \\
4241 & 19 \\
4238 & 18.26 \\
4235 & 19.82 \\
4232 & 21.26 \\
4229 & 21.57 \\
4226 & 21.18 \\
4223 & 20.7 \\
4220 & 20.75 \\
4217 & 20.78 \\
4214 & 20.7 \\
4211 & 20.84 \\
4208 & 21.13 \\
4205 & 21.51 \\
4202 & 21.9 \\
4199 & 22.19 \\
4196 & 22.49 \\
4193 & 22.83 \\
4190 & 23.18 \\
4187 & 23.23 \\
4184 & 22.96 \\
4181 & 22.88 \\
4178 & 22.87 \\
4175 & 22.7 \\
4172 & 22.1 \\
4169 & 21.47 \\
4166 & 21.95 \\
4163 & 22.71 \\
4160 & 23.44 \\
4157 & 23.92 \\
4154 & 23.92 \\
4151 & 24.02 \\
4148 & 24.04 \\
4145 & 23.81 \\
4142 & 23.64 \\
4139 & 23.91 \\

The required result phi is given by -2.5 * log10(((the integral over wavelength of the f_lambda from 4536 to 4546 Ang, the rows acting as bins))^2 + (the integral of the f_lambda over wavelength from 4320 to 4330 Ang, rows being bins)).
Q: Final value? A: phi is -11.7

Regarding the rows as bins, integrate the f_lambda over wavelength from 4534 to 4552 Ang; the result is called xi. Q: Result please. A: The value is 384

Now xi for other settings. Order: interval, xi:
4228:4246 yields 361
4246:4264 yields 378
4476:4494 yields 369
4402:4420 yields 355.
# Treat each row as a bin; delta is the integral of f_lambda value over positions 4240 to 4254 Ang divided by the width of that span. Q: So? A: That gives 20.6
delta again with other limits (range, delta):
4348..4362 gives 20.0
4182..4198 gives 22.9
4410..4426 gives 19.6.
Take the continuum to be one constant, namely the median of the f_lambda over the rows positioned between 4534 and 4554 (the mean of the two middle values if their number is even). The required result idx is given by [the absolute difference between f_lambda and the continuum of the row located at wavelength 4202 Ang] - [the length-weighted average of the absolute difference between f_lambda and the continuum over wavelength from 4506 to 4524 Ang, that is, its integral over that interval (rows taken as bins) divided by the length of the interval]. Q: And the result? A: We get -0.4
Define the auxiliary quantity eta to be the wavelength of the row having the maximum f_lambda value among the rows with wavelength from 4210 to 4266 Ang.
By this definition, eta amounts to 4229 Ang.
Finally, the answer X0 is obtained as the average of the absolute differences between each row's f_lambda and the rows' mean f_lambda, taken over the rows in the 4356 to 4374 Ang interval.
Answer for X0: 0.24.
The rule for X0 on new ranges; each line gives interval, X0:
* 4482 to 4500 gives 0.10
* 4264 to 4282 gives 0.33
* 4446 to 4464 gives 0.29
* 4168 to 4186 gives 0.47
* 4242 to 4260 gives 0.23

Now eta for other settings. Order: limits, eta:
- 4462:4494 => 4466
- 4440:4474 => 4466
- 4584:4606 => 4589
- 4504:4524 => 4517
